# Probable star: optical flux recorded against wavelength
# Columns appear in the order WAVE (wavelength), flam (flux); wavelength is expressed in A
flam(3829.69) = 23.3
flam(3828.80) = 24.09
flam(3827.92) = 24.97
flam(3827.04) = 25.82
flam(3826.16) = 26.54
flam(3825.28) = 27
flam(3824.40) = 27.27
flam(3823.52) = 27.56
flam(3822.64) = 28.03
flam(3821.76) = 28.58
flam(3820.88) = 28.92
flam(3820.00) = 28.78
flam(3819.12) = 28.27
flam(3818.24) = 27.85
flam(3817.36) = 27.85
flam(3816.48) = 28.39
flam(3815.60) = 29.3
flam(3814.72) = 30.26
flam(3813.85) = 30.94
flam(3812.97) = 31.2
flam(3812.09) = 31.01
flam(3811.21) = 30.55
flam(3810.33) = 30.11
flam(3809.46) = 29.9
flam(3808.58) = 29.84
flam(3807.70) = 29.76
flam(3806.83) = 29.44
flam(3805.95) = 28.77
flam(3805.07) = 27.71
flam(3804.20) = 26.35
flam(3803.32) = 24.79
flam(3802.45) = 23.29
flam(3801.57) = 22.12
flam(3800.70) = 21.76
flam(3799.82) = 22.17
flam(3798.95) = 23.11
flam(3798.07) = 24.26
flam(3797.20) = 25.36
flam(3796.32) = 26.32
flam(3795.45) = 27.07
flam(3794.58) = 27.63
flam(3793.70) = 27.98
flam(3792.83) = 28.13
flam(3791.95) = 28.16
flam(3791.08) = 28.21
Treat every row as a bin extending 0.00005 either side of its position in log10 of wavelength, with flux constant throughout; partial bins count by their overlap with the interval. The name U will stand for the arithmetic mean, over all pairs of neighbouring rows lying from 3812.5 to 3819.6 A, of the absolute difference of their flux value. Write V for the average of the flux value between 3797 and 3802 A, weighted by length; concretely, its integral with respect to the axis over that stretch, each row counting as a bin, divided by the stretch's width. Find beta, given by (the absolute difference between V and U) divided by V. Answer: 0.977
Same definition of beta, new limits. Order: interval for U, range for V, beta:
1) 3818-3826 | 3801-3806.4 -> 0.985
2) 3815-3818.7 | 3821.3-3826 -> 0.983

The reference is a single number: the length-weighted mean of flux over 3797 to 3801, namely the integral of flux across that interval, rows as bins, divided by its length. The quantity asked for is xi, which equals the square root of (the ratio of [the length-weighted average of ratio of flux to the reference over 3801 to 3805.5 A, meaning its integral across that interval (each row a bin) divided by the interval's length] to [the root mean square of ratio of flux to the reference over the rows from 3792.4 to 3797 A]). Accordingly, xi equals 0.95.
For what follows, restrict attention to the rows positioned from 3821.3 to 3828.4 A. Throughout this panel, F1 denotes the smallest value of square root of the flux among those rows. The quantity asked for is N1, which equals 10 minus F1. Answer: 5.0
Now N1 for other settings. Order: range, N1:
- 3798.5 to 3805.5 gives 5.3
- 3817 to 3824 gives 4.8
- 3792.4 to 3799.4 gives 5.2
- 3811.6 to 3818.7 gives 4.7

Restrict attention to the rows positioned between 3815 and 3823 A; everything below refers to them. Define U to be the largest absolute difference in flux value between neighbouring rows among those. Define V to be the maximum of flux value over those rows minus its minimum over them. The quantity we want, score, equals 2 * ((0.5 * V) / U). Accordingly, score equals 1.59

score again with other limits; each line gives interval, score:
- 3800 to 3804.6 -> 2.94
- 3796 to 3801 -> 3.97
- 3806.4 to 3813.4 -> 3.83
